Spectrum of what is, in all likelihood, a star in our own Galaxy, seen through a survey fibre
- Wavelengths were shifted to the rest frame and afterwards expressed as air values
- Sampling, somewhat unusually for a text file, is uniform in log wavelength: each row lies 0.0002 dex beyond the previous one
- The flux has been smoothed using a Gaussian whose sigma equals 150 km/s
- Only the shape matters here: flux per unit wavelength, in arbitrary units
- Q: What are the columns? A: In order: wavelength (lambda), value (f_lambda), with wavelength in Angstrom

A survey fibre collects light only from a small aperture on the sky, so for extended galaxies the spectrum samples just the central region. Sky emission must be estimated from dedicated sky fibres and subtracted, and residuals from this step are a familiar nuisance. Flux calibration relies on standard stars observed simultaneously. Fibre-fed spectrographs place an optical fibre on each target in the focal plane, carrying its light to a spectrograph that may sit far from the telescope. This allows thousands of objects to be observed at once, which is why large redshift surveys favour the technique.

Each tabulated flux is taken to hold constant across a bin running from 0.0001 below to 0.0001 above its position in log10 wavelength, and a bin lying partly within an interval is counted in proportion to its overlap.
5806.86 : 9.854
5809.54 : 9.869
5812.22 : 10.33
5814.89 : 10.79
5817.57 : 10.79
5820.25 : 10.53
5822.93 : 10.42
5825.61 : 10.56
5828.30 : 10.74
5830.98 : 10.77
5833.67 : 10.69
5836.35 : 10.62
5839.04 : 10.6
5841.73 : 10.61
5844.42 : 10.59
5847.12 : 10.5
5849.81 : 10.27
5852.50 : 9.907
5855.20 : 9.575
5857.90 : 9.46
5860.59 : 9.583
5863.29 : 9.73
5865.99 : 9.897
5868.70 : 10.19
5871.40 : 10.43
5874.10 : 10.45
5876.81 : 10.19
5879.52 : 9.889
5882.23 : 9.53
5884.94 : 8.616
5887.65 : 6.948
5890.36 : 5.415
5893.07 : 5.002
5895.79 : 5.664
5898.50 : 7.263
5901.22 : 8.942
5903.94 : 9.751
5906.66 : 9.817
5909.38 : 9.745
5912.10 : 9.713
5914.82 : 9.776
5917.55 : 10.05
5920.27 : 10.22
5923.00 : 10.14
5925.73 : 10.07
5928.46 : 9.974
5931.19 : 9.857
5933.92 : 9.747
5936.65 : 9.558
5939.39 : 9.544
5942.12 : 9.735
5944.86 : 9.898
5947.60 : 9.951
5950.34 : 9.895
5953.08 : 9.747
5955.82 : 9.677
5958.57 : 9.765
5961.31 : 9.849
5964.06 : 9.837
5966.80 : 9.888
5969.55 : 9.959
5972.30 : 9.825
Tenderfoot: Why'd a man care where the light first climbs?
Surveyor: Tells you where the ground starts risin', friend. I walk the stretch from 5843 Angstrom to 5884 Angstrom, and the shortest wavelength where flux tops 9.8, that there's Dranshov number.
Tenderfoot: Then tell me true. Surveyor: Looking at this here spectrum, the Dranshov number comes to 5844.42 Angstrom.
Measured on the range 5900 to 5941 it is 5906.66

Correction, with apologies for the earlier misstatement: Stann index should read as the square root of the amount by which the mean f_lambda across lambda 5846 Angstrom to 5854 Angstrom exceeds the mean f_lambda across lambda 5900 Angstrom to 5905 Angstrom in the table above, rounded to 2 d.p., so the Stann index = 0.94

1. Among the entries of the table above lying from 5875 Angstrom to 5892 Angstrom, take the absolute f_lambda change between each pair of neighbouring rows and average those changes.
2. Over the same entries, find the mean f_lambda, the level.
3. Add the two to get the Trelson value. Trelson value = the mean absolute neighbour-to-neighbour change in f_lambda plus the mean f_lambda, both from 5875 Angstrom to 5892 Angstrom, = 9.4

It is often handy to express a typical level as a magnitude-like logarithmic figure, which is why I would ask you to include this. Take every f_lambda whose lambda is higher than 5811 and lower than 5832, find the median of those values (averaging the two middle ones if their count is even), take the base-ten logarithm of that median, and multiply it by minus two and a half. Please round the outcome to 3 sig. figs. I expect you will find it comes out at -2.57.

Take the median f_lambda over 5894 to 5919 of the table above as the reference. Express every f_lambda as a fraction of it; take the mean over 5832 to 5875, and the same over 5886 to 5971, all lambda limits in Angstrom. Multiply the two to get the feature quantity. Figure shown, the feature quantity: 0.99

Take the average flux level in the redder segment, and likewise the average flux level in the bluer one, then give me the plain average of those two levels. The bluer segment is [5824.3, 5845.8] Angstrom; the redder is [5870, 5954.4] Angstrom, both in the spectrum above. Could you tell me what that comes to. 9.93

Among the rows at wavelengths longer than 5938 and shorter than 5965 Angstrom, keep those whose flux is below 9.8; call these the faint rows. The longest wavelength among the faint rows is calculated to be 5958.57 Angstrom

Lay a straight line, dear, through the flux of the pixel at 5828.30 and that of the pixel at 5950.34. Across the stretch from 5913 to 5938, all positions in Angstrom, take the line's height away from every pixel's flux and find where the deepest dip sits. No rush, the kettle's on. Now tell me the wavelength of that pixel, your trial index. 5936.65 Angstrom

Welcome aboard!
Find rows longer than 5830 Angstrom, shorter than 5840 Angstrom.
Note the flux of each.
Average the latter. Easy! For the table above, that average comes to 10.7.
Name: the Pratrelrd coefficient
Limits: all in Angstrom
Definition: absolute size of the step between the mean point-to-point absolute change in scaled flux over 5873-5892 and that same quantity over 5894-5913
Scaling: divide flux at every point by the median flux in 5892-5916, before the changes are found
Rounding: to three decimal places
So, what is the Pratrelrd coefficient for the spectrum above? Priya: 0.013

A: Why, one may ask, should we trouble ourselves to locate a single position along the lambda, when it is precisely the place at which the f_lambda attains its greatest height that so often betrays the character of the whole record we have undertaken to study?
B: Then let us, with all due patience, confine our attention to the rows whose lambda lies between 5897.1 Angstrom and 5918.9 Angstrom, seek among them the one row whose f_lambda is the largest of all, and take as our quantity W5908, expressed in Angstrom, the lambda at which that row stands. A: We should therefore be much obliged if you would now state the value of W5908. 5917.55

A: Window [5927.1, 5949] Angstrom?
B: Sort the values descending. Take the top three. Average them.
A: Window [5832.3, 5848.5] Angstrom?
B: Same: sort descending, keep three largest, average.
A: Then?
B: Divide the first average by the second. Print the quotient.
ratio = 0.93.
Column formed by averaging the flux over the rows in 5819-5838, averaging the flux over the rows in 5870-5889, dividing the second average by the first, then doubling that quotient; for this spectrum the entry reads 1.78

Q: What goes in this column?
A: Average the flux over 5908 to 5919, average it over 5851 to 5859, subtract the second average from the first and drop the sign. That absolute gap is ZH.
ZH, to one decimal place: 0.2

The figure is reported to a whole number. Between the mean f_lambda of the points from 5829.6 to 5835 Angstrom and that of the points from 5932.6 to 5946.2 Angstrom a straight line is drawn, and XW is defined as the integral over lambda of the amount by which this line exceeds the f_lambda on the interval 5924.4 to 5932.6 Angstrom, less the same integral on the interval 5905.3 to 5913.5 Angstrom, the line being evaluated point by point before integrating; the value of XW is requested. -3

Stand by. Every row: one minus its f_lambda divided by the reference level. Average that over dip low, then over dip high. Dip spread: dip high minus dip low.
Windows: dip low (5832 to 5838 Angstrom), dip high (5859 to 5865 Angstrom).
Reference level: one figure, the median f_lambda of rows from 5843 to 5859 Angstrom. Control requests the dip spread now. 0.10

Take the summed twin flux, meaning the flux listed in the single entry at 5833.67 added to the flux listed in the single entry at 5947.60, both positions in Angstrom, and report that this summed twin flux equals 20.6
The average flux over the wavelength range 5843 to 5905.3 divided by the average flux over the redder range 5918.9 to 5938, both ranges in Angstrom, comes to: 0.91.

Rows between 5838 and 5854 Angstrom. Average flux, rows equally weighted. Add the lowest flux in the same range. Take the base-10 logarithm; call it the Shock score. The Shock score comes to 1.31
